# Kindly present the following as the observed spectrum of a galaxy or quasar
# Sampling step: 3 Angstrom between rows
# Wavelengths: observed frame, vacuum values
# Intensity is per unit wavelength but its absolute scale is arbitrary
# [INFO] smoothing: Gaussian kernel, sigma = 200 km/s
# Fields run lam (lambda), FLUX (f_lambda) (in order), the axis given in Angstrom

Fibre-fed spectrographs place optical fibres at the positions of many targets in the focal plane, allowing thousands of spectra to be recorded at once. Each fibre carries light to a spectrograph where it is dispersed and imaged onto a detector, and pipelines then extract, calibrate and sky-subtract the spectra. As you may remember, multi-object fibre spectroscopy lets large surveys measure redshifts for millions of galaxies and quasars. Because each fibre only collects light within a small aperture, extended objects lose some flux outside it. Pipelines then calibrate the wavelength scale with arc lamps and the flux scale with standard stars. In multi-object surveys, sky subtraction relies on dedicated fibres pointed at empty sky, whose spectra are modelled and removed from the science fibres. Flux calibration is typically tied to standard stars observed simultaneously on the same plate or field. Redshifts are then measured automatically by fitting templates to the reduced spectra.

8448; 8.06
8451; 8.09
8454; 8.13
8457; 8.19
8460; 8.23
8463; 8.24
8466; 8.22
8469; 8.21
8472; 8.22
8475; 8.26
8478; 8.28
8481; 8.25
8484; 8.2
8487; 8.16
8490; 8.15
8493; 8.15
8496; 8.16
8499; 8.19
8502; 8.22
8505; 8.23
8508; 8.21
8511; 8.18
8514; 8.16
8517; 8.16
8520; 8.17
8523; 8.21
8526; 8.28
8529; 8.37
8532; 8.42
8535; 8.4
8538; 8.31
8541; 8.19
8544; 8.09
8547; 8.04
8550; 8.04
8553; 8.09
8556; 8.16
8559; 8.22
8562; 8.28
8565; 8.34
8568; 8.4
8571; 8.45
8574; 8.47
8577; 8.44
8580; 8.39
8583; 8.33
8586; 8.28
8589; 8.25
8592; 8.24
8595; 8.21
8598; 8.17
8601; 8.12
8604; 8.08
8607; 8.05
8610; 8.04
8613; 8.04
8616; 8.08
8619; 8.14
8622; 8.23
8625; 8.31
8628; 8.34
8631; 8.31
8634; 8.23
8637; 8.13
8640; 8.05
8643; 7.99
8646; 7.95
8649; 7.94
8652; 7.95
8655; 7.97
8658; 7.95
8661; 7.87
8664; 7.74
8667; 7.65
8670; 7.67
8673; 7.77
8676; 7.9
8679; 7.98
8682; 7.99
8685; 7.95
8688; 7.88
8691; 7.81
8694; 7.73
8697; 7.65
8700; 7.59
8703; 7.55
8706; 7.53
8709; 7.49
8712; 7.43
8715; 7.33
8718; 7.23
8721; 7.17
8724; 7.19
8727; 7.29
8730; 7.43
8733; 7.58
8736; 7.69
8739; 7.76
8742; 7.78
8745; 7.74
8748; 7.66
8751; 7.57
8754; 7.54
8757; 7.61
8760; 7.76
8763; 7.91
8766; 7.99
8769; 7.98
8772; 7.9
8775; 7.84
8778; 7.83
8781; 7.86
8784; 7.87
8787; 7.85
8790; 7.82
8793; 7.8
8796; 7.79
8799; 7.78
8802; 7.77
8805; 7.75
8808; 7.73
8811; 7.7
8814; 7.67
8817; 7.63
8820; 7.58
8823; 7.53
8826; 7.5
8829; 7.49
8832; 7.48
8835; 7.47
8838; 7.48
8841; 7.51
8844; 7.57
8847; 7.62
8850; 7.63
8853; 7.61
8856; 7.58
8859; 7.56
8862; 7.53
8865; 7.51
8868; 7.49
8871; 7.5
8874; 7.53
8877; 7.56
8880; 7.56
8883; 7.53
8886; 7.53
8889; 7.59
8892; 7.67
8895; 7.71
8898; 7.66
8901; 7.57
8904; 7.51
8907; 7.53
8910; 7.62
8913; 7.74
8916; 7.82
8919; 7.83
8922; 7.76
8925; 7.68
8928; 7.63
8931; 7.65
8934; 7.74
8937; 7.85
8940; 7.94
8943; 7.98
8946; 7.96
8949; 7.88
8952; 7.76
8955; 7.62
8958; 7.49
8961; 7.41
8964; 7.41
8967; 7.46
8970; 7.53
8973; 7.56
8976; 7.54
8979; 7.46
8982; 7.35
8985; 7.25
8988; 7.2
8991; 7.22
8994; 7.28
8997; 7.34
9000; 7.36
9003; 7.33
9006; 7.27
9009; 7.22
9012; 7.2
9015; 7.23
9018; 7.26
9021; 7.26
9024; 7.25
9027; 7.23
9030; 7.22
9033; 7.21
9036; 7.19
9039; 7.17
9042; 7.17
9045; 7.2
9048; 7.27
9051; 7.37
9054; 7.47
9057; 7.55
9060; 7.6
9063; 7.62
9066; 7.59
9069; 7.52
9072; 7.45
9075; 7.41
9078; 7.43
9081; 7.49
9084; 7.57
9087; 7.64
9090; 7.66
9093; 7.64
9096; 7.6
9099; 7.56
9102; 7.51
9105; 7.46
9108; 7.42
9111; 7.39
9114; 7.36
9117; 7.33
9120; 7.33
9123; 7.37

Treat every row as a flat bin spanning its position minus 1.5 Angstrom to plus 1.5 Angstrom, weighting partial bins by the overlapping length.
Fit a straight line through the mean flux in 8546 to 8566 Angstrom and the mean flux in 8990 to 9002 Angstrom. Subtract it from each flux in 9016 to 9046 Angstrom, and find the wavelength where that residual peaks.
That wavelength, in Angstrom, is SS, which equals 9021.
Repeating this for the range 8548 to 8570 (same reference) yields 8568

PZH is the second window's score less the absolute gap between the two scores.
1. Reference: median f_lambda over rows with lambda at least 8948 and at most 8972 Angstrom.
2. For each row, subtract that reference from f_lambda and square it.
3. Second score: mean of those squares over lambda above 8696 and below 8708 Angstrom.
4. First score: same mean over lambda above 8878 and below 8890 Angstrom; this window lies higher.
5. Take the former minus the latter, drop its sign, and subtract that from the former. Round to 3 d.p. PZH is 0.002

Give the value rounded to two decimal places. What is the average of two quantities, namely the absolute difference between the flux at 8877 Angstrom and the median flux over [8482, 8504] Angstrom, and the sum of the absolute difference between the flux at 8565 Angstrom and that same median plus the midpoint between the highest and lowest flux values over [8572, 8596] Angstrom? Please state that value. 4.56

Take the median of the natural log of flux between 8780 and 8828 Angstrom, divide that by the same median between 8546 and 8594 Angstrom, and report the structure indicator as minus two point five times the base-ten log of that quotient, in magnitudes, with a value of 0.034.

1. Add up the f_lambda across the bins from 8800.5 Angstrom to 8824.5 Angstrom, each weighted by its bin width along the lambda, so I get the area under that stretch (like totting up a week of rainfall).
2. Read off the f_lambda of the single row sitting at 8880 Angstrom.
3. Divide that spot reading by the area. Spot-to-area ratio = 0.041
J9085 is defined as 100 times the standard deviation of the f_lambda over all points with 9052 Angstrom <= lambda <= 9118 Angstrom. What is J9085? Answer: 10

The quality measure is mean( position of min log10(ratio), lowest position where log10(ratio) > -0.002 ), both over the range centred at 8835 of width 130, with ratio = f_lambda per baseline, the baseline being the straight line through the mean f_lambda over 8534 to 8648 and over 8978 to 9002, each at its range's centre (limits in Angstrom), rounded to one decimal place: 8803.5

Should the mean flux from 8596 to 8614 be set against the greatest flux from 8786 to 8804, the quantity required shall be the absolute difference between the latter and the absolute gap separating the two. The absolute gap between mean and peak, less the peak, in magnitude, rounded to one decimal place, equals 7.6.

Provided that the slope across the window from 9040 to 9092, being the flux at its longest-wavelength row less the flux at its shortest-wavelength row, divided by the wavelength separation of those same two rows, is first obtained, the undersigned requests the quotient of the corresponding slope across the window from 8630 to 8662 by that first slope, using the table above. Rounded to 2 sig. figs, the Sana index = -1.4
